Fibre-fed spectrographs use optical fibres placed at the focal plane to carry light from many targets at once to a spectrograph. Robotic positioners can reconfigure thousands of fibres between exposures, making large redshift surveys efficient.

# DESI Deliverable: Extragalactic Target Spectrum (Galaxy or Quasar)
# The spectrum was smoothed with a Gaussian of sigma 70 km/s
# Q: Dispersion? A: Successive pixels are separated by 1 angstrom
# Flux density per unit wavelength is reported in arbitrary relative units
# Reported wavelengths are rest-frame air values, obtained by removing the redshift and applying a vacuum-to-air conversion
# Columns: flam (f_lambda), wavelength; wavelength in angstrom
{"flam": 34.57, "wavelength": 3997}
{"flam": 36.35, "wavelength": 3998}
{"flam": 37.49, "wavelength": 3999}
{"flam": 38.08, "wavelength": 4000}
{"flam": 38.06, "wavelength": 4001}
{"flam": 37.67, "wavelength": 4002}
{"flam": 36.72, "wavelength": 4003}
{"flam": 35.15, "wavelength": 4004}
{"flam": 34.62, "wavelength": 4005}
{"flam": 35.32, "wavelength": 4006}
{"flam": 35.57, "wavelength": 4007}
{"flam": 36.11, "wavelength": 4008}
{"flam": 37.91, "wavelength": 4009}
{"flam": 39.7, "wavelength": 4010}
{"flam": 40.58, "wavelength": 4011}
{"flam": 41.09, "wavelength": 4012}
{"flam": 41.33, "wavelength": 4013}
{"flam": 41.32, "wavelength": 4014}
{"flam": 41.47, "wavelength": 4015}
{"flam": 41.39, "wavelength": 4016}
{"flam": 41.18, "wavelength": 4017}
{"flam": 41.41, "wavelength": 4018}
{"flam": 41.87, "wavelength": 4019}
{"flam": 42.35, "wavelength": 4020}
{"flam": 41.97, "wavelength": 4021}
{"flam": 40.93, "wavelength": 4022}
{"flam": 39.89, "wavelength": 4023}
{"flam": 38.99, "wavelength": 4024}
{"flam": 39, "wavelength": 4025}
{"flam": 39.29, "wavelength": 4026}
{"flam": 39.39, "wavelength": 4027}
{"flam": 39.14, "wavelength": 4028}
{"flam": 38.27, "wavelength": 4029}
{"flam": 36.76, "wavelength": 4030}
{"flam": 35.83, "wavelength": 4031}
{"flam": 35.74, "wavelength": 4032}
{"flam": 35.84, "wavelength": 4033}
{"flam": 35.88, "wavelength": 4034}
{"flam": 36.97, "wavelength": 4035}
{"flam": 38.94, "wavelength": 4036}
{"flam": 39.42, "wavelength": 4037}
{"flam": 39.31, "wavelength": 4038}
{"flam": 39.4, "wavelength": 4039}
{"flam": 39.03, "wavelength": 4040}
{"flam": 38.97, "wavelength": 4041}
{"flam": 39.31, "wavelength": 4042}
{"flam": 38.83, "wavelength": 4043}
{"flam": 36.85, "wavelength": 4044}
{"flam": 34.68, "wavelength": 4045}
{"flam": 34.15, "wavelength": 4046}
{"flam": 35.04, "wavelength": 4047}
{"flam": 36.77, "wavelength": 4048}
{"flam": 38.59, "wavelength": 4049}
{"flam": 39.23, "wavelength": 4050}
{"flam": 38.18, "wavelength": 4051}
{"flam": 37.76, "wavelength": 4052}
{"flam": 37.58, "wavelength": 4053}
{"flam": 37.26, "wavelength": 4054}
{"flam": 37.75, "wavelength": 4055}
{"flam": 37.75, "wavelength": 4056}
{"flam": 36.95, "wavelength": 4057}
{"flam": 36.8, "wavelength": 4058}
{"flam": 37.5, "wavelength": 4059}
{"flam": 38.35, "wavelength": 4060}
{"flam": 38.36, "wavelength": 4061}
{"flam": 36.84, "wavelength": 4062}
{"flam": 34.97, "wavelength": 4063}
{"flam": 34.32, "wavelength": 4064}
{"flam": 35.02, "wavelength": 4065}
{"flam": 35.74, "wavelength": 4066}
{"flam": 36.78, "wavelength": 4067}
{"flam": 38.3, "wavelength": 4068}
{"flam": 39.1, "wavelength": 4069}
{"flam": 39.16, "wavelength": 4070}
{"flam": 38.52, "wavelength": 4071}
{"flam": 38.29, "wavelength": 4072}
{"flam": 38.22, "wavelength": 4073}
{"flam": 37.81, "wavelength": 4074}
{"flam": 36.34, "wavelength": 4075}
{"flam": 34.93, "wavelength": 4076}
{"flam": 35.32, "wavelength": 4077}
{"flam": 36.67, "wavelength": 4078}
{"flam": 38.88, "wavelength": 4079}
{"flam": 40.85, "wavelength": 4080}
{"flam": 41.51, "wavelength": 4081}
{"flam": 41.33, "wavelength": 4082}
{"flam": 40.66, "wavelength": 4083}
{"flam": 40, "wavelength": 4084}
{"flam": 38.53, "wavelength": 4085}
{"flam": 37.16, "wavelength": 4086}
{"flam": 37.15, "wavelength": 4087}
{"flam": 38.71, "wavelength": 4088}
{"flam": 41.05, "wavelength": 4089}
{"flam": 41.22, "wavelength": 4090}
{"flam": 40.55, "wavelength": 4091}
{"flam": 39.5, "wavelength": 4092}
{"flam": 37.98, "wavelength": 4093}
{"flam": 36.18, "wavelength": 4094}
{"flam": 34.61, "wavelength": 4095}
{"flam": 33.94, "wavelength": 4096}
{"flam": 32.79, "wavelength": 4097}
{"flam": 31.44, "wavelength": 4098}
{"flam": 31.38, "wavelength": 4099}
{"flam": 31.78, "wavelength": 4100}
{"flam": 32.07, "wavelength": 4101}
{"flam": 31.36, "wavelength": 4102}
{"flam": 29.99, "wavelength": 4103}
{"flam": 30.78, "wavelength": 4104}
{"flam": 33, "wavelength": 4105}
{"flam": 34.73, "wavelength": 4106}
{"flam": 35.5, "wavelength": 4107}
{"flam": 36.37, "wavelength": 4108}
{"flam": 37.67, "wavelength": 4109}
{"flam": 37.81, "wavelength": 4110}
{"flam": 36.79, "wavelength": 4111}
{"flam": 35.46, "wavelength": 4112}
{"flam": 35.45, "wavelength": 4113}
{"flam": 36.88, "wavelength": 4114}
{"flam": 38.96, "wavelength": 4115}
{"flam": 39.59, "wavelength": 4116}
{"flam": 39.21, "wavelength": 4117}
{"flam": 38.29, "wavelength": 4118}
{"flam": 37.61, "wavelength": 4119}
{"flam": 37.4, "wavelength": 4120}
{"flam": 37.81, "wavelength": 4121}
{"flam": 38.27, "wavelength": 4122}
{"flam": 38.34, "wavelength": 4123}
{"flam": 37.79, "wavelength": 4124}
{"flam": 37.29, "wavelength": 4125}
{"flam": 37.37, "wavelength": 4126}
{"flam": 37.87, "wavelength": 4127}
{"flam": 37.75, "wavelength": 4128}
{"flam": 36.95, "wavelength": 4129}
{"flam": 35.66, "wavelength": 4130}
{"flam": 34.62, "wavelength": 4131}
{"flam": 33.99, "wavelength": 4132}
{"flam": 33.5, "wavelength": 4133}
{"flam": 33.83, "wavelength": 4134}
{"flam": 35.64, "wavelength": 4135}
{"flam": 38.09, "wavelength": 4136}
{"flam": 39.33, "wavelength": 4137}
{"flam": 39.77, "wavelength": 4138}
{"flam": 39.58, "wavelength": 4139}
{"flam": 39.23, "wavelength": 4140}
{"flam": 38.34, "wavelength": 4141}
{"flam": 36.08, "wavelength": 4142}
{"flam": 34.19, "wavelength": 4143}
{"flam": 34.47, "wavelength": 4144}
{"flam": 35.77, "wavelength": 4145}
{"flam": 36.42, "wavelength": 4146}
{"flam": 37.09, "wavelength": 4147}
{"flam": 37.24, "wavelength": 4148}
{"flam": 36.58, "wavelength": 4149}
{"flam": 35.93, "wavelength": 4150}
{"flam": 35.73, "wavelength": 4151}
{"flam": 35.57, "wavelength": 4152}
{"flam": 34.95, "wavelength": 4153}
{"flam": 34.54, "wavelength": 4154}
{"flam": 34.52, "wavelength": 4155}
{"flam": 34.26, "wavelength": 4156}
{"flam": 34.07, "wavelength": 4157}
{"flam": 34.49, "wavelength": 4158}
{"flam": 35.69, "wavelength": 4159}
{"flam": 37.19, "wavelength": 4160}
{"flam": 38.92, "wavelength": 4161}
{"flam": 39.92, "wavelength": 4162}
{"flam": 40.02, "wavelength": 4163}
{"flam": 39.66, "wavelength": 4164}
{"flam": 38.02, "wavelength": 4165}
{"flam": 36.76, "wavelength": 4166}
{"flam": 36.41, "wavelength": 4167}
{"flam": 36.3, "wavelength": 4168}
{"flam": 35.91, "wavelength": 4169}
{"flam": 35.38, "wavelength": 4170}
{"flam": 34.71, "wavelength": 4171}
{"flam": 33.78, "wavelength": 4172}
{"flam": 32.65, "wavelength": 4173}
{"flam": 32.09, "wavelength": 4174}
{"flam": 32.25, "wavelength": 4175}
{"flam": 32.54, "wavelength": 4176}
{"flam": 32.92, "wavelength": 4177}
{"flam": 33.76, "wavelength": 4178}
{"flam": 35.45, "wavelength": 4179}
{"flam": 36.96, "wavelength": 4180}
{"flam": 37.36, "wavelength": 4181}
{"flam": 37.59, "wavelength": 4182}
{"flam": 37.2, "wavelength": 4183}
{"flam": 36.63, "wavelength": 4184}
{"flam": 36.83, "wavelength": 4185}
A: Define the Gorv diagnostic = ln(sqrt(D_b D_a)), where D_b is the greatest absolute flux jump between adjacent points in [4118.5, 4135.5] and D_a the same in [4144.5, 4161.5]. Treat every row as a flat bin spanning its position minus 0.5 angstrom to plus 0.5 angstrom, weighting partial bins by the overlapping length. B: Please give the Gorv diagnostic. 0.57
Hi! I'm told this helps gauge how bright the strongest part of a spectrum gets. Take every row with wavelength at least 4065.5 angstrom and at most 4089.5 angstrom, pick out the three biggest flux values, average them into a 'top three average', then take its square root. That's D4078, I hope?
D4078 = 6.43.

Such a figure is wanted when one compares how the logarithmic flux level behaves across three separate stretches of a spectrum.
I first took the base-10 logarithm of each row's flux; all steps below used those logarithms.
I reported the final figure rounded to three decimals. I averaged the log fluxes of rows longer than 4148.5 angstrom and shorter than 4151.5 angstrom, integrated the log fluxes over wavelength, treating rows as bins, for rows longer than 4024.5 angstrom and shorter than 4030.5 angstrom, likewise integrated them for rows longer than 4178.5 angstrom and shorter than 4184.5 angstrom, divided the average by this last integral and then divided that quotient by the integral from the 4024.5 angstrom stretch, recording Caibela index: 0.017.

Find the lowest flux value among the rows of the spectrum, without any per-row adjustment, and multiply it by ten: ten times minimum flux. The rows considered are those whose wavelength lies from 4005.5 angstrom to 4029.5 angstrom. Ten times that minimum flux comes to 353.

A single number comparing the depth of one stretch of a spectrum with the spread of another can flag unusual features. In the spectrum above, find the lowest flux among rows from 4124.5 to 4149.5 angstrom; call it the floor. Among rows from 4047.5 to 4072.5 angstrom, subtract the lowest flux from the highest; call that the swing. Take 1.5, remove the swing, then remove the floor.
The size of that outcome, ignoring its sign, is 36.9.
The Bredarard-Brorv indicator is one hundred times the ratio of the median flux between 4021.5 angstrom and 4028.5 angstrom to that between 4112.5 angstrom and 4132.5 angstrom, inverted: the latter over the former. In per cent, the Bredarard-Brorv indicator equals 96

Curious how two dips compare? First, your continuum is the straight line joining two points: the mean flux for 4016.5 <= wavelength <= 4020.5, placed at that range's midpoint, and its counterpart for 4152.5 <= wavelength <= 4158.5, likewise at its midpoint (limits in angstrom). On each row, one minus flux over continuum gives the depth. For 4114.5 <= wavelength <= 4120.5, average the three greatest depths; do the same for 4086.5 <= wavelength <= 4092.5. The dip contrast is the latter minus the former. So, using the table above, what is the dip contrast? 0.025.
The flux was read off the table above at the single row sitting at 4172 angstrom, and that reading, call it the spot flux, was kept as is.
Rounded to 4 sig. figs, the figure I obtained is 33.78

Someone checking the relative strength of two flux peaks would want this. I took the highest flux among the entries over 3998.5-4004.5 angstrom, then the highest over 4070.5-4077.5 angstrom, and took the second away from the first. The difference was 0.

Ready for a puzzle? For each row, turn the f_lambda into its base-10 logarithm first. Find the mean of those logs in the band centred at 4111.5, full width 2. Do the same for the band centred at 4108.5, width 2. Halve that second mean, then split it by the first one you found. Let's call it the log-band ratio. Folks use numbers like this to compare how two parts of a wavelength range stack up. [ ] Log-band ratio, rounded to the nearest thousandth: 0.503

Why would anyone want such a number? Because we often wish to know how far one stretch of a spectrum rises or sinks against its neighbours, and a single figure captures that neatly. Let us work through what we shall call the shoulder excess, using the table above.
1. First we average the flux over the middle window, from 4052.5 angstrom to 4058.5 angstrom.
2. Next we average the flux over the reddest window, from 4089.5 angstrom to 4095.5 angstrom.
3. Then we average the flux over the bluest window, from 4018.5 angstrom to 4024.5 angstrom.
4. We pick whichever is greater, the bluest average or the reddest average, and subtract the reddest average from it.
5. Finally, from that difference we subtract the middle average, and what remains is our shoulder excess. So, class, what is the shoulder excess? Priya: -35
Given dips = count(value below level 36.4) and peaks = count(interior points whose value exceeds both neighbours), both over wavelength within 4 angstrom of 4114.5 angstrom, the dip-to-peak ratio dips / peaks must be 2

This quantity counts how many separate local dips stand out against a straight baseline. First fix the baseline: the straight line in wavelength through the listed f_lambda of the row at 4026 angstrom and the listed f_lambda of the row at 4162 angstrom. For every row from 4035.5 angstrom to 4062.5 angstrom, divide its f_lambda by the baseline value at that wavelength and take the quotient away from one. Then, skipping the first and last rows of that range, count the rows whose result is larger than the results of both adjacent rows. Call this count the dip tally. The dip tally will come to 5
